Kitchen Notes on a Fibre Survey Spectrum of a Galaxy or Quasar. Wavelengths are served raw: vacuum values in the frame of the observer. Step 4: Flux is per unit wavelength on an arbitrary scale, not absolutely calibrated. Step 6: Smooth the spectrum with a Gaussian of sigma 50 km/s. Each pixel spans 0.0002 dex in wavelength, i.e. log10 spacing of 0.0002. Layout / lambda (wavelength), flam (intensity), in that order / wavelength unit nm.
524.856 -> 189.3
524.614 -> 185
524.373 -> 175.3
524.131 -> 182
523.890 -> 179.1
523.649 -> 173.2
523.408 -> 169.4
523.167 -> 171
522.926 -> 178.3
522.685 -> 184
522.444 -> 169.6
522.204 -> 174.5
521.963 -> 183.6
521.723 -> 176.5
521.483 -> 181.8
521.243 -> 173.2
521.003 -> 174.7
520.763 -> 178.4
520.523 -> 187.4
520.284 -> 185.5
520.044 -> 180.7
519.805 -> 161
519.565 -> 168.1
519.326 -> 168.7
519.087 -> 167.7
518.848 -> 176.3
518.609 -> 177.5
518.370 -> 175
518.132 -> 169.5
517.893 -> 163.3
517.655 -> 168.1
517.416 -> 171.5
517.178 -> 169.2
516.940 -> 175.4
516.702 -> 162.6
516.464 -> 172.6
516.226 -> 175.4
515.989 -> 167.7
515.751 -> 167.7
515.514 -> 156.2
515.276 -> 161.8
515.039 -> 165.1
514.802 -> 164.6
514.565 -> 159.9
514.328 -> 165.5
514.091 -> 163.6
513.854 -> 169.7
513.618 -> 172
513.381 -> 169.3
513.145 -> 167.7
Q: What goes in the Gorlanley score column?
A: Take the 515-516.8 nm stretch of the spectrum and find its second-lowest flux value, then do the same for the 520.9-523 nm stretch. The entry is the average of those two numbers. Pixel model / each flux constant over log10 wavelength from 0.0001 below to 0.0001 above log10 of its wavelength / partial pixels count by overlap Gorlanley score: 167.5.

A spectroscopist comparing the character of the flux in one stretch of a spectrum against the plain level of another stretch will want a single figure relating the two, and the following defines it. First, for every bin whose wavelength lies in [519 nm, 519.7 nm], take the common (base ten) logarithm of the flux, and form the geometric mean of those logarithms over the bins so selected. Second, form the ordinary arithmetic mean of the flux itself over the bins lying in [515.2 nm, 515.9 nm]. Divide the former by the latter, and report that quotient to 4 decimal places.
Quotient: 0.0137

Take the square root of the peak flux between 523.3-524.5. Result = 13.5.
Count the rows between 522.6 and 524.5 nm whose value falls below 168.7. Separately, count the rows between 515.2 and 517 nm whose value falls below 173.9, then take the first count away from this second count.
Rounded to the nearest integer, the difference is 6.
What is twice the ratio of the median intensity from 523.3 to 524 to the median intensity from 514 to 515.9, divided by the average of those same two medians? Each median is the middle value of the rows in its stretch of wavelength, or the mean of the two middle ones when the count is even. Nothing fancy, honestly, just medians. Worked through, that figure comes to 0.0125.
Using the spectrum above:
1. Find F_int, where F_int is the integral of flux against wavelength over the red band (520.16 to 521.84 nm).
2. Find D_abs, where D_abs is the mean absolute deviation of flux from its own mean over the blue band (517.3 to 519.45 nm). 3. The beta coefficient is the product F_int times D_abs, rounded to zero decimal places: 1135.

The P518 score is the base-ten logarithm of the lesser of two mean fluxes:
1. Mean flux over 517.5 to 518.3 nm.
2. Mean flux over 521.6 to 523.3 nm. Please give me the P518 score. 2.22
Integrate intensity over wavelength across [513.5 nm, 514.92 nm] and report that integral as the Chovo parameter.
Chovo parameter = 236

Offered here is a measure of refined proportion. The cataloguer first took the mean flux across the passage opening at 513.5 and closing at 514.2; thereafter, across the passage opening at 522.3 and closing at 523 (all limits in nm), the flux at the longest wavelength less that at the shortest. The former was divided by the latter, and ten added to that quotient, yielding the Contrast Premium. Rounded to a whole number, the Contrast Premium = 29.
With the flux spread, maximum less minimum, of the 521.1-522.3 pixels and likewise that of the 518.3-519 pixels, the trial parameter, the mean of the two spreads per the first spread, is 0.62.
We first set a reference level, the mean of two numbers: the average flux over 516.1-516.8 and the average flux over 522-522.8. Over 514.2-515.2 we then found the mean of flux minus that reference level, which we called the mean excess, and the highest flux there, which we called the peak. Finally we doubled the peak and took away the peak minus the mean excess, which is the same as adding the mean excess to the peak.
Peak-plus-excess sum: 156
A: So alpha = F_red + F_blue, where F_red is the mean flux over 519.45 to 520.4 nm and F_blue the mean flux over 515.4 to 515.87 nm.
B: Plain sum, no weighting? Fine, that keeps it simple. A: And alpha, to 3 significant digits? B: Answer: 336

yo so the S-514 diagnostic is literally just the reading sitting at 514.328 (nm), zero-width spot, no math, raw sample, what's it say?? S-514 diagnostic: 165.5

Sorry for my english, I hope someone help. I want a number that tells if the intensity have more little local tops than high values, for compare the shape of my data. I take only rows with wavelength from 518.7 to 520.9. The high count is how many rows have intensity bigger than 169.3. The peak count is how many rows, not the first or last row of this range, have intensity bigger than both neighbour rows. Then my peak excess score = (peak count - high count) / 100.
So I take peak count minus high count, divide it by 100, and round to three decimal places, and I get -0.030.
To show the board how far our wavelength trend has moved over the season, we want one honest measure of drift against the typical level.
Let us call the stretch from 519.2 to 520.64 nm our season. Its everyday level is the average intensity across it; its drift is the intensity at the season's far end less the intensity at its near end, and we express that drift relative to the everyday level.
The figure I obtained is 0.11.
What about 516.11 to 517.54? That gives -0.02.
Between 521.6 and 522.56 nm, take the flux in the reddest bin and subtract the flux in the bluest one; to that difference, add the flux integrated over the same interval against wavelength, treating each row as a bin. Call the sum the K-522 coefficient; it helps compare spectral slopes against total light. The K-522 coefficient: 162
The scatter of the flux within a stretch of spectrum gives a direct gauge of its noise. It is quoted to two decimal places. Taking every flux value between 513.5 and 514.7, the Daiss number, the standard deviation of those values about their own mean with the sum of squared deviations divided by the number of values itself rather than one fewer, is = 4.31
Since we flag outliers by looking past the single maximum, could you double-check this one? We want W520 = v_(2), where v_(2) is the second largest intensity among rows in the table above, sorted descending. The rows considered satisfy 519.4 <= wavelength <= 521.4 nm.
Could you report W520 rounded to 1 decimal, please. 185.5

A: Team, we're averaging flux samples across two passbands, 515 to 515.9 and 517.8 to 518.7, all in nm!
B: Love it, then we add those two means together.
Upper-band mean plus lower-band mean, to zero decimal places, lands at 334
